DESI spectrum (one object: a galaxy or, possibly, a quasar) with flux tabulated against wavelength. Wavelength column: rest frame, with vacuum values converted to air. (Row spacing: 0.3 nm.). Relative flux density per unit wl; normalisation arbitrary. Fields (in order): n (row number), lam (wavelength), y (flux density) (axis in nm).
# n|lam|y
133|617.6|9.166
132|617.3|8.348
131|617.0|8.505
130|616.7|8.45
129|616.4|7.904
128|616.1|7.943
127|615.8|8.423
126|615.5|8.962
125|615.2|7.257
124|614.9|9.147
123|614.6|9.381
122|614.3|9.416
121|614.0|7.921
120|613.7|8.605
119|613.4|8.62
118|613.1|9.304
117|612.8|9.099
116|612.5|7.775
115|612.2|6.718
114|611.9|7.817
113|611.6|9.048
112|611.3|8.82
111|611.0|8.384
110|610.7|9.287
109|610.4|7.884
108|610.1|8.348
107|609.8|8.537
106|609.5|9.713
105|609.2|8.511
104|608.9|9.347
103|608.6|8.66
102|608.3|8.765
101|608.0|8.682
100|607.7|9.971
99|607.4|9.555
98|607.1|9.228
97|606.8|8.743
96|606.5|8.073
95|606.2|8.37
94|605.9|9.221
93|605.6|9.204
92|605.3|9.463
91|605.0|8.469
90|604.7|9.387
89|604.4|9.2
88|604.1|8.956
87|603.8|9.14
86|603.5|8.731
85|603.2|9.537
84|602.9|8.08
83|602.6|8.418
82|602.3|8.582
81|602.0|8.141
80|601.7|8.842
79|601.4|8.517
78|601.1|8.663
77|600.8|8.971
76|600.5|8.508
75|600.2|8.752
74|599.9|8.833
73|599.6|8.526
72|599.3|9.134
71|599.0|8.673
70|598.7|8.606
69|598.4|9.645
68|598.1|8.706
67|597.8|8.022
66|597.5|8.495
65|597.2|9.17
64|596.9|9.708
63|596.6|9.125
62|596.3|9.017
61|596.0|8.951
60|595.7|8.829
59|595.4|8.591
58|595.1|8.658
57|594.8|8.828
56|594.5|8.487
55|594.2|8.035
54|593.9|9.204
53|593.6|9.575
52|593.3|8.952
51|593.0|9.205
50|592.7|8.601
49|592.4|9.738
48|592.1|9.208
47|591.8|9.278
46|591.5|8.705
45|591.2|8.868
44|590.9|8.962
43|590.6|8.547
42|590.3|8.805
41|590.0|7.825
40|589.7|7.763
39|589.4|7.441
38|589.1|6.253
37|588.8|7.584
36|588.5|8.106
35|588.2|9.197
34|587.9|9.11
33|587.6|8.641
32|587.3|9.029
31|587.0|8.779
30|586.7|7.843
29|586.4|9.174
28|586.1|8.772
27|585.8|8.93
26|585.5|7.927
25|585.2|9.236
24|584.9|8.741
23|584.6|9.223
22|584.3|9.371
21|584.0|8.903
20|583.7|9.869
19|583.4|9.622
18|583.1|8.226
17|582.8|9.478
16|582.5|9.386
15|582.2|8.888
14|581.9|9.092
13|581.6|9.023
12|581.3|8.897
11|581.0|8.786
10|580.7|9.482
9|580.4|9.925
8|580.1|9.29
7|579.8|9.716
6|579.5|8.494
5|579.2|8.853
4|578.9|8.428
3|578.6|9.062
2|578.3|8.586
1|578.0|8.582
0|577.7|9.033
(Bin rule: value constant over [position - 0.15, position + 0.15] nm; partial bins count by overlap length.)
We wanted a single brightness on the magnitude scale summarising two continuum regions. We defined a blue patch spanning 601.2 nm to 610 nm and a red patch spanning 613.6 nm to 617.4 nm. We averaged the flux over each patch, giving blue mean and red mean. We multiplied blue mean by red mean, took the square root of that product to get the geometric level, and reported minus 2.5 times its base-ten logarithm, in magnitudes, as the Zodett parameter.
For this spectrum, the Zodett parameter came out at -2.347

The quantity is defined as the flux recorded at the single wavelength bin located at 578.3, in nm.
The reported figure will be 8.586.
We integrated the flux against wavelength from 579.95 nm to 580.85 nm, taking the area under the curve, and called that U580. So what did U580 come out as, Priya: 8.6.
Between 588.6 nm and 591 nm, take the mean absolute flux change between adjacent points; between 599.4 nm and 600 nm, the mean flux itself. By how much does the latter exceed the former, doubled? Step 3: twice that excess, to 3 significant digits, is 16.1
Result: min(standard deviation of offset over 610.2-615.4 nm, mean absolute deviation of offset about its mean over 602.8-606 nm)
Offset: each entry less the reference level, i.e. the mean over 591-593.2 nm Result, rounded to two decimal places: 0.35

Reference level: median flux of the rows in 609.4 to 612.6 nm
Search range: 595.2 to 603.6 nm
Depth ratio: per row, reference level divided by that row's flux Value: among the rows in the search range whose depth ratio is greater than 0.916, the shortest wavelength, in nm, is 595.4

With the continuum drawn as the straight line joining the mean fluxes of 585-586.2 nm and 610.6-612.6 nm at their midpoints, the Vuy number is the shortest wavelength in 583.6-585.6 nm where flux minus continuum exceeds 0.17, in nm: 583.7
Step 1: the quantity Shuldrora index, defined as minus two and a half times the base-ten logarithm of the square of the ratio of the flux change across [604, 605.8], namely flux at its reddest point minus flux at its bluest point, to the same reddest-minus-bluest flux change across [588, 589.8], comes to 3.8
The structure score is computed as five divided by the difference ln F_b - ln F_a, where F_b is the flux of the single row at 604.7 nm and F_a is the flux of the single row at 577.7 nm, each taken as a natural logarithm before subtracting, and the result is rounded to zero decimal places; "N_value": 130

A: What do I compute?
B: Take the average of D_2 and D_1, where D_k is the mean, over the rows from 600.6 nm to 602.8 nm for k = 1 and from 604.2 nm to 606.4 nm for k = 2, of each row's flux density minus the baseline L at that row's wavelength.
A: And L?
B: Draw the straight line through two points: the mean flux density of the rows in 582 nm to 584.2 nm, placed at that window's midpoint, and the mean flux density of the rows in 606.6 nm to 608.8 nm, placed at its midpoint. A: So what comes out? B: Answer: -0.29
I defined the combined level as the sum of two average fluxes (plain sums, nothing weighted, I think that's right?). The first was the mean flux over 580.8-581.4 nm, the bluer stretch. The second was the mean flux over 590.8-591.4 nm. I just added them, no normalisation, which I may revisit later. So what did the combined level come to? 17.8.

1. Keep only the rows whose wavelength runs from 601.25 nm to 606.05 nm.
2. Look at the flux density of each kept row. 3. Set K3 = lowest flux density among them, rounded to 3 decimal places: 8.080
